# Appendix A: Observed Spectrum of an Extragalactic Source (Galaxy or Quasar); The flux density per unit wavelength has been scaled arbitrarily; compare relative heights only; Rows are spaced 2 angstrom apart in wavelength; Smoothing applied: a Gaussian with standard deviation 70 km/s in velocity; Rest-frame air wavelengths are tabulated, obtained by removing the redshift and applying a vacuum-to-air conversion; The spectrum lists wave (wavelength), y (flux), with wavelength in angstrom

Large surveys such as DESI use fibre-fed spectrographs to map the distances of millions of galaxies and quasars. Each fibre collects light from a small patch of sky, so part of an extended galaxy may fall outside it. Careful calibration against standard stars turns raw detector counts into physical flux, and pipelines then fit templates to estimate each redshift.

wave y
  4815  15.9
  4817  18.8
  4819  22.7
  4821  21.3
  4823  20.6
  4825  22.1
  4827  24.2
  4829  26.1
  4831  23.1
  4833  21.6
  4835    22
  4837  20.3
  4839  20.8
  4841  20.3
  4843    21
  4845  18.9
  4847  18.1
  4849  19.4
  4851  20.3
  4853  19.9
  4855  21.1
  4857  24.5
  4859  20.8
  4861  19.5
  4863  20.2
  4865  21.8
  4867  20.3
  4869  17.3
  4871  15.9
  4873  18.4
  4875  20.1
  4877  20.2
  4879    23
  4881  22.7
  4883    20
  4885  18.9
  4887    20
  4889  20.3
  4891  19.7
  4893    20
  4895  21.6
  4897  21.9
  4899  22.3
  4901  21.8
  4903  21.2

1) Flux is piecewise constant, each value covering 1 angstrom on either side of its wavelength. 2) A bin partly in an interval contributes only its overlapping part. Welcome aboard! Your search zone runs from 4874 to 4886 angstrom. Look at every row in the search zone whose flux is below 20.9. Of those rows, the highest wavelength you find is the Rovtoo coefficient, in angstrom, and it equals 4885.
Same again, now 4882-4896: 4893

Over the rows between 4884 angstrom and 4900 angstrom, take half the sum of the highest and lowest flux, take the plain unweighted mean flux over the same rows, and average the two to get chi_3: 20.6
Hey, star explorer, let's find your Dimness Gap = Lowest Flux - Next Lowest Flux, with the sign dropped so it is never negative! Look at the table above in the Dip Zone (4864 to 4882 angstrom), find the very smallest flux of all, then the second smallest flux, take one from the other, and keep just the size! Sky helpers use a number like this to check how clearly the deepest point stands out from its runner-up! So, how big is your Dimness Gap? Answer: 1.40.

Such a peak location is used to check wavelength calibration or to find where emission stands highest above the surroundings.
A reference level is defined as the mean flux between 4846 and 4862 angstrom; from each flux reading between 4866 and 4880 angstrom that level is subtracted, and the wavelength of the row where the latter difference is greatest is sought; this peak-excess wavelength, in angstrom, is 4879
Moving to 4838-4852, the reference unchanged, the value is 4843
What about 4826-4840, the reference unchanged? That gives 4829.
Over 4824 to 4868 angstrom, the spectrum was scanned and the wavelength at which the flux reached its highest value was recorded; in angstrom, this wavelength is 4829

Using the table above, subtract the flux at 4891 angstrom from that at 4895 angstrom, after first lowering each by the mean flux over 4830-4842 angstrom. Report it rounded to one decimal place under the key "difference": 1.9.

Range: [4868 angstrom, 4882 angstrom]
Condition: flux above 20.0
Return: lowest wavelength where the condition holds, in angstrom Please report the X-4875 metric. 4875 angstrom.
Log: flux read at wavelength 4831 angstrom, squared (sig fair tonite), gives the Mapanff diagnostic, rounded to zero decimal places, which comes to 534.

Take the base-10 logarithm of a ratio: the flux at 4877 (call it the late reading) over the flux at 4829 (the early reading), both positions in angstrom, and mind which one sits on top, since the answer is -0.11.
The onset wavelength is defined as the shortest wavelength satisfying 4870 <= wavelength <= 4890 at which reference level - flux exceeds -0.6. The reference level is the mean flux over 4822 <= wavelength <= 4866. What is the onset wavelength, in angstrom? 4871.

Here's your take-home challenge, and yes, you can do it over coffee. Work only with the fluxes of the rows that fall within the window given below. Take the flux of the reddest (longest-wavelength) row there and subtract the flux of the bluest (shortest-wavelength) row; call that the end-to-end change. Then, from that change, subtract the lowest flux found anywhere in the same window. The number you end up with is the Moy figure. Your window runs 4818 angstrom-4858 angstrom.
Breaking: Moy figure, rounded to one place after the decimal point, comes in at -16.3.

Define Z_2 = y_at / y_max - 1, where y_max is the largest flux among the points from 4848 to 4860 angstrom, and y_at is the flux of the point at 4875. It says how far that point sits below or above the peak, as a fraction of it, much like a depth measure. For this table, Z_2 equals -0.180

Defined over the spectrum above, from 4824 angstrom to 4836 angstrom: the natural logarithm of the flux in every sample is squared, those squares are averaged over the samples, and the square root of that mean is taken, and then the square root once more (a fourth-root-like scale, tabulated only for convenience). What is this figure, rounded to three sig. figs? 1.77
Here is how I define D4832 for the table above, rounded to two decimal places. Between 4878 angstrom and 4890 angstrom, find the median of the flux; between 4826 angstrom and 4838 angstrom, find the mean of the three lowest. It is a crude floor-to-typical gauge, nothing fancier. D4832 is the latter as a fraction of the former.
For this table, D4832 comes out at 1.06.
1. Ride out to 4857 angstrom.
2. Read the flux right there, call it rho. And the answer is 24.5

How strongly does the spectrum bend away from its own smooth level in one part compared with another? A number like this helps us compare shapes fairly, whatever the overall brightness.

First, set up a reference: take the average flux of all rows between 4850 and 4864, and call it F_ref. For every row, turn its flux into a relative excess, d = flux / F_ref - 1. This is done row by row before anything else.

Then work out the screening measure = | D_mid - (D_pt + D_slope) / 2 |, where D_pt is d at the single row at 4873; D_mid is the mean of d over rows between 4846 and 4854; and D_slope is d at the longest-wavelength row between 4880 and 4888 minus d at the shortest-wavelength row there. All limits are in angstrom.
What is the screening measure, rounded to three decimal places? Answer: 0.054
